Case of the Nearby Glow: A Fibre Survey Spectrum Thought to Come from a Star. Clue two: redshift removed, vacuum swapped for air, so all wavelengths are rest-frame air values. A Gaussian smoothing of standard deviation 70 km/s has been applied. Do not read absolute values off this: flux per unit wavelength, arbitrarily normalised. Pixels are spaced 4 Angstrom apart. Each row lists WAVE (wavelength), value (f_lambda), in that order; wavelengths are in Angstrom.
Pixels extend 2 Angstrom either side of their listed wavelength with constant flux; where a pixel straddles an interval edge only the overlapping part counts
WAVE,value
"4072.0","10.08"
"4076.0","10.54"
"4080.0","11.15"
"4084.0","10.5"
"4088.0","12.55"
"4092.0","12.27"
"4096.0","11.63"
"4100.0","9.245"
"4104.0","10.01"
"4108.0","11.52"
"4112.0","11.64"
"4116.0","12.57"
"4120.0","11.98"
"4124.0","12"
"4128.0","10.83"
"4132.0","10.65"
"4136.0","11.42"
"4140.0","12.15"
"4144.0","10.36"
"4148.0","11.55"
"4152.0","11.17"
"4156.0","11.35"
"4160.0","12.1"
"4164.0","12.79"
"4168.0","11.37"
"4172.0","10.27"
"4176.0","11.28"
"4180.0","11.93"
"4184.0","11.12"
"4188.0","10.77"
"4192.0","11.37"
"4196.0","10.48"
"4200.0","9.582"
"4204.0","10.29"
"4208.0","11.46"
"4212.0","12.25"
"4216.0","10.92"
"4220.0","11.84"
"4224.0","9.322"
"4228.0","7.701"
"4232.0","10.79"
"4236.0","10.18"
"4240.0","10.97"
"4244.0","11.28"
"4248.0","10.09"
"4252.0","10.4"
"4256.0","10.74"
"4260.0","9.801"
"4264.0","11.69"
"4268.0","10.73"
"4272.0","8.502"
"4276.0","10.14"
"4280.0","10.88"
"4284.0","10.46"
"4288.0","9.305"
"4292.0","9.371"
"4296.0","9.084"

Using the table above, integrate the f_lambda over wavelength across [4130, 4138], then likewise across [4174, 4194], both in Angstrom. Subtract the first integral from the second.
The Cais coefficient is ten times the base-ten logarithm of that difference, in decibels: 21.4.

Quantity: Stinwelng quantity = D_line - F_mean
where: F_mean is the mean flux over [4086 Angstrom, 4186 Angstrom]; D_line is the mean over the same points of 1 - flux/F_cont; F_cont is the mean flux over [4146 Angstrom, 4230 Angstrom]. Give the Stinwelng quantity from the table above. -11.5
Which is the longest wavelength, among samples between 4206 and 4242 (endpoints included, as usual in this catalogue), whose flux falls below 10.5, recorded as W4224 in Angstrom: 4236.0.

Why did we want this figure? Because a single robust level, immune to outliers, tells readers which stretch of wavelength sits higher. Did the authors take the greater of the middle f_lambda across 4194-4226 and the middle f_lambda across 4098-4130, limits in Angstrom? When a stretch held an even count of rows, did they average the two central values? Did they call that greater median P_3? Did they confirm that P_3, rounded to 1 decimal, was 11.6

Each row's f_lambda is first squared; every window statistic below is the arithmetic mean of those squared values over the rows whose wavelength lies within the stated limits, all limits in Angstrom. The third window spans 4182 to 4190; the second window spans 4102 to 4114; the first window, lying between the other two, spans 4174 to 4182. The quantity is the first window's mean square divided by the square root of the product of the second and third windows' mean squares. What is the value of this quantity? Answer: 1.11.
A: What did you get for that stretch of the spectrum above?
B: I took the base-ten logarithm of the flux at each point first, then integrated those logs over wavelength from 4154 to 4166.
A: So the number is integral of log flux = 13.0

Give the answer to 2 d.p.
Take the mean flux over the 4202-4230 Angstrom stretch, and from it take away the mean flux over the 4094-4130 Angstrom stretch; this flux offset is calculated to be -0.73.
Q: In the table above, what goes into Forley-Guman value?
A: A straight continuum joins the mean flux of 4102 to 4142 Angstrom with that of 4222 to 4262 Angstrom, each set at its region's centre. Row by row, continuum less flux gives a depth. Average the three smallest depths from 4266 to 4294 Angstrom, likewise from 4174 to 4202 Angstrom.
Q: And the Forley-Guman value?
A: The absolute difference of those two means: 0.2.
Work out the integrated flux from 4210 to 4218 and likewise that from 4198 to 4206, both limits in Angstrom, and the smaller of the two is 79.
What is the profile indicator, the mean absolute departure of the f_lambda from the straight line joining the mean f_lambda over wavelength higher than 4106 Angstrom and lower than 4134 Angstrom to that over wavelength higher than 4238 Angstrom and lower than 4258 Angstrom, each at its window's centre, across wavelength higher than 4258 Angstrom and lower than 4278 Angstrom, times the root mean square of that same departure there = 1.0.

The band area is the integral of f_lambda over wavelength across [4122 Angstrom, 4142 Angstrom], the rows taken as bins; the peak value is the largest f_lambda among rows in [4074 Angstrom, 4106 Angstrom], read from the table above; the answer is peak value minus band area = -216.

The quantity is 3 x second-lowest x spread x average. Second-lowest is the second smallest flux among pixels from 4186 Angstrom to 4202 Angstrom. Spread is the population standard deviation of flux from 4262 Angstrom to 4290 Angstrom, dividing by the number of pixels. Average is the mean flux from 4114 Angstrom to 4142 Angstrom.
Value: 359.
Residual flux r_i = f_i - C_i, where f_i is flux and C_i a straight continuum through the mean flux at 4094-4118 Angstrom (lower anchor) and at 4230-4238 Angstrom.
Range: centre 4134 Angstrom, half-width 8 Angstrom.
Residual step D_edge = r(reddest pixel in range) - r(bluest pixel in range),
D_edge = 1.4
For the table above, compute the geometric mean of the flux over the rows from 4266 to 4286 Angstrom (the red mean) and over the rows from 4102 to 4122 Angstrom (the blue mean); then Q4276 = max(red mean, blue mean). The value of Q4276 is 11.5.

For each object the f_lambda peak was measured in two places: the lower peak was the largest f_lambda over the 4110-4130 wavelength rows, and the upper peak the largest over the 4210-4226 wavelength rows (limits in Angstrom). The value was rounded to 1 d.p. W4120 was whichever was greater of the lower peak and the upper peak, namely 12.6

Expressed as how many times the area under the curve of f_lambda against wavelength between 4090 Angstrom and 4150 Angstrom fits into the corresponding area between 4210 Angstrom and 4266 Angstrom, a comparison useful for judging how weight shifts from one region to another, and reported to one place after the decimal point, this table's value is 0.9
